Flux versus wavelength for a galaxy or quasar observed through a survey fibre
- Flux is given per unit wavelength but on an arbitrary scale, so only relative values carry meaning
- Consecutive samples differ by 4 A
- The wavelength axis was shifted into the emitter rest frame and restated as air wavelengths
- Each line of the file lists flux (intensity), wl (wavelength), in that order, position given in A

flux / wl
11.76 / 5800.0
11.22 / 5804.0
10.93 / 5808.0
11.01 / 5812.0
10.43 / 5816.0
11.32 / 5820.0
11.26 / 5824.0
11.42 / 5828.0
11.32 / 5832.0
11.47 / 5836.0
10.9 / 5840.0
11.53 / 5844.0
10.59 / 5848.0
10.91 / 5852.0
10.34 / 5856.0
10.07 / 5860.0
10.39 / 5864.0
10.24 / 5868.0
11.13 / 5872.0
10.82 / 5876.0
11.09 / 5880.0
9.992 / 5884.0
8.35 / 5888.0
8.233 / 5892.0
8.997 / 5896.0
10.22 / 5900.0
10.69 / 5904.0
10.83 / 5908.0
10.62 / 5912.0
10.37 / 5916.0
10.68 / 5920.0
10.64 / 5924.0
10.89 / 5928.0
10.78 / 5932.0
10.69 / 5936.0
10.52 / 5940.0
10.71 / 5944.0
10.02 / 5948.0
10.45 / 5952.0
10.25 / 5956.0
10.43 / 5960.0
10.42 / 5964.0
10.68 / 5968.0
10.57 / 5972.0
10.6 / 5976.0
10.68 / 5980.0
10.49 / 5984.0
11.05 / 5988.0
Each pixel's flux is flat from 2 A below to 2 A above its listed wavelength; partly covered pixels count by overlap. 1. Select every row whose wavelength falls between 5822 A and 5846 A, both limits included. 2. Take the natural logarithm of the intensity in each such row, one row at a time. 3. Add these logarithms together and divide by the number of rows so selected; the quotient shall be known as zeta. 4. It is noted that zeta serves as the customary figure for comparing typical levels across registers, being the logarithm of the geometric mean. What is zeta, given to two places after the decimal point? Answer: 2.43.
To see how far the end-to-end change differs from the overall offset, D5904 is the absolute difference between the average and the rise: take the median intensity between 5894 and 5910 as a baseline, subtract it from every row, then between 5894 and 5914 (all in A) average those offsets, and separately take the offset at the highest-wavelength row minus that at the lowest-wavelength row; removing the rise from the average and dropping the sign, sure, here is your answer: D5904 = 1.8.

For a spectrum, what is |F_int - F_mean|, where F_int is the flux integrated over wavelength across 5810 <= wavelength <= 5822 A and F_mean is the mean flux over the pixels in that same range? 120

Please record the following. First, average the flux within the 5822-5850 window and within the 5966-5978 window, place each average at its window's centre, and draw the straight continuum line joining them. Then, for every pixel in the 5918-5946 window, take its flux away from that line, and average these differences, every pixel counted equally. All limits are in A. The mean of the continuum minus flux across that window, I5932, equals 0.09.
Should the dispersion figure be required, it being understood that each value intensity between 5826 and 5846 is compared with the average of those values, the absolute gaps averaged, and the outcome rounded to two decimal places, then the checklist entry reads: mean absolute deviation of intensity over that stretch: 0.17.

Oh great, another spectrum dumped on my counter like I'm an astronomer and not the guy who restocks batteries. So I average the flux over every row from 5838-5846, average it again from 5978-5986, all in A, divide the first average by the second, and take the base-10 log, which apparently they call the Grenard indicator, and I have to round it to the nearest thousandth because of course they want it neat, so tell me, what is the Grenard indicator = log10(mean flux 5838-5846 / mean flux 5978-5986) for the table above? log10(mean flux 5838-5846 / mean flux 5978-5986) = 0.025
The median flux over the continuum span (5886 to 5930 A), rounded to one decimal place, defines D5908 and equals 10.6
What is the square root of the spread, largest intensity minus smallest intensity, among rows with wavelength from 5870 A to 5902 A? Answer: 1.7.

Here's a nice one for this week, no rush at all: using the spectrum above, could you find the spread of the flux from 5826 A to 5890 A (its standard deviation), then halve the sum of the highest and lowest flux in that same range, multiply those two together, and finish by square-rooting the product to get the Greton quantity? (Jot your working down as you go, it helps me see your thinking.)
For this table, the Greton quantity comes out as 2.8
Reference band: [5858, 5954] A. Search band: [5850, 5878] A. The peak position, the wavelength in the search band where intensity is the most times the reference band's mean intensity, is 5872.0 A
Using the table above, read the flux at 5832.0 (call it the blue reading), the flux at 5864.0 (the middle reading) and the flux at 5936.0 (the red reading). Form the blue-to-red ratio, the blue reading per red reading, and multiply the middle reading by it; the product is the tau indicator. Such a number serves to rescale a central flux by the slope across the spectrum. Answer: 11.0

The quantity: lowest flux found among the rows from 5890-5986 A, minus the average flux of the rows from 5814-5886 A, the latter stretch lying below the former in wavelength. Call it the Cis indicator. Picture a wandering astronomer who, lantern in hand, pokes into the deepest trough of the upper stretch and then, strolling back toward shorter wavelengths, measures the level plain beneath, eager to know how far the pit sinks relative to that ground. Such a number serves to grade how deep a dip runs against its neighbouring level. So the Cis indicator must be -2.6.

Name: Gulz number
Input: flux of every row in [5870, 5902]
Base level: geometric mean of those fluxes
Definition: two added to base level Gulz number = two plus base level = 11.8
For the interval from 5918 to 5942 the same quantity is 12.7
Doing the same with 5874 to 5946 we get 12.2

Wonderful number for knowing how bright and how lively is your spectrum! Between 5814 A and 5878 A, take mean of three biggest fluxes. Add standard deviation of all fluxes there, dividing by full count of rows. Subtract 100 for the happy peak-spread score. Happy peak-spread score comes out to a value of -88.1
